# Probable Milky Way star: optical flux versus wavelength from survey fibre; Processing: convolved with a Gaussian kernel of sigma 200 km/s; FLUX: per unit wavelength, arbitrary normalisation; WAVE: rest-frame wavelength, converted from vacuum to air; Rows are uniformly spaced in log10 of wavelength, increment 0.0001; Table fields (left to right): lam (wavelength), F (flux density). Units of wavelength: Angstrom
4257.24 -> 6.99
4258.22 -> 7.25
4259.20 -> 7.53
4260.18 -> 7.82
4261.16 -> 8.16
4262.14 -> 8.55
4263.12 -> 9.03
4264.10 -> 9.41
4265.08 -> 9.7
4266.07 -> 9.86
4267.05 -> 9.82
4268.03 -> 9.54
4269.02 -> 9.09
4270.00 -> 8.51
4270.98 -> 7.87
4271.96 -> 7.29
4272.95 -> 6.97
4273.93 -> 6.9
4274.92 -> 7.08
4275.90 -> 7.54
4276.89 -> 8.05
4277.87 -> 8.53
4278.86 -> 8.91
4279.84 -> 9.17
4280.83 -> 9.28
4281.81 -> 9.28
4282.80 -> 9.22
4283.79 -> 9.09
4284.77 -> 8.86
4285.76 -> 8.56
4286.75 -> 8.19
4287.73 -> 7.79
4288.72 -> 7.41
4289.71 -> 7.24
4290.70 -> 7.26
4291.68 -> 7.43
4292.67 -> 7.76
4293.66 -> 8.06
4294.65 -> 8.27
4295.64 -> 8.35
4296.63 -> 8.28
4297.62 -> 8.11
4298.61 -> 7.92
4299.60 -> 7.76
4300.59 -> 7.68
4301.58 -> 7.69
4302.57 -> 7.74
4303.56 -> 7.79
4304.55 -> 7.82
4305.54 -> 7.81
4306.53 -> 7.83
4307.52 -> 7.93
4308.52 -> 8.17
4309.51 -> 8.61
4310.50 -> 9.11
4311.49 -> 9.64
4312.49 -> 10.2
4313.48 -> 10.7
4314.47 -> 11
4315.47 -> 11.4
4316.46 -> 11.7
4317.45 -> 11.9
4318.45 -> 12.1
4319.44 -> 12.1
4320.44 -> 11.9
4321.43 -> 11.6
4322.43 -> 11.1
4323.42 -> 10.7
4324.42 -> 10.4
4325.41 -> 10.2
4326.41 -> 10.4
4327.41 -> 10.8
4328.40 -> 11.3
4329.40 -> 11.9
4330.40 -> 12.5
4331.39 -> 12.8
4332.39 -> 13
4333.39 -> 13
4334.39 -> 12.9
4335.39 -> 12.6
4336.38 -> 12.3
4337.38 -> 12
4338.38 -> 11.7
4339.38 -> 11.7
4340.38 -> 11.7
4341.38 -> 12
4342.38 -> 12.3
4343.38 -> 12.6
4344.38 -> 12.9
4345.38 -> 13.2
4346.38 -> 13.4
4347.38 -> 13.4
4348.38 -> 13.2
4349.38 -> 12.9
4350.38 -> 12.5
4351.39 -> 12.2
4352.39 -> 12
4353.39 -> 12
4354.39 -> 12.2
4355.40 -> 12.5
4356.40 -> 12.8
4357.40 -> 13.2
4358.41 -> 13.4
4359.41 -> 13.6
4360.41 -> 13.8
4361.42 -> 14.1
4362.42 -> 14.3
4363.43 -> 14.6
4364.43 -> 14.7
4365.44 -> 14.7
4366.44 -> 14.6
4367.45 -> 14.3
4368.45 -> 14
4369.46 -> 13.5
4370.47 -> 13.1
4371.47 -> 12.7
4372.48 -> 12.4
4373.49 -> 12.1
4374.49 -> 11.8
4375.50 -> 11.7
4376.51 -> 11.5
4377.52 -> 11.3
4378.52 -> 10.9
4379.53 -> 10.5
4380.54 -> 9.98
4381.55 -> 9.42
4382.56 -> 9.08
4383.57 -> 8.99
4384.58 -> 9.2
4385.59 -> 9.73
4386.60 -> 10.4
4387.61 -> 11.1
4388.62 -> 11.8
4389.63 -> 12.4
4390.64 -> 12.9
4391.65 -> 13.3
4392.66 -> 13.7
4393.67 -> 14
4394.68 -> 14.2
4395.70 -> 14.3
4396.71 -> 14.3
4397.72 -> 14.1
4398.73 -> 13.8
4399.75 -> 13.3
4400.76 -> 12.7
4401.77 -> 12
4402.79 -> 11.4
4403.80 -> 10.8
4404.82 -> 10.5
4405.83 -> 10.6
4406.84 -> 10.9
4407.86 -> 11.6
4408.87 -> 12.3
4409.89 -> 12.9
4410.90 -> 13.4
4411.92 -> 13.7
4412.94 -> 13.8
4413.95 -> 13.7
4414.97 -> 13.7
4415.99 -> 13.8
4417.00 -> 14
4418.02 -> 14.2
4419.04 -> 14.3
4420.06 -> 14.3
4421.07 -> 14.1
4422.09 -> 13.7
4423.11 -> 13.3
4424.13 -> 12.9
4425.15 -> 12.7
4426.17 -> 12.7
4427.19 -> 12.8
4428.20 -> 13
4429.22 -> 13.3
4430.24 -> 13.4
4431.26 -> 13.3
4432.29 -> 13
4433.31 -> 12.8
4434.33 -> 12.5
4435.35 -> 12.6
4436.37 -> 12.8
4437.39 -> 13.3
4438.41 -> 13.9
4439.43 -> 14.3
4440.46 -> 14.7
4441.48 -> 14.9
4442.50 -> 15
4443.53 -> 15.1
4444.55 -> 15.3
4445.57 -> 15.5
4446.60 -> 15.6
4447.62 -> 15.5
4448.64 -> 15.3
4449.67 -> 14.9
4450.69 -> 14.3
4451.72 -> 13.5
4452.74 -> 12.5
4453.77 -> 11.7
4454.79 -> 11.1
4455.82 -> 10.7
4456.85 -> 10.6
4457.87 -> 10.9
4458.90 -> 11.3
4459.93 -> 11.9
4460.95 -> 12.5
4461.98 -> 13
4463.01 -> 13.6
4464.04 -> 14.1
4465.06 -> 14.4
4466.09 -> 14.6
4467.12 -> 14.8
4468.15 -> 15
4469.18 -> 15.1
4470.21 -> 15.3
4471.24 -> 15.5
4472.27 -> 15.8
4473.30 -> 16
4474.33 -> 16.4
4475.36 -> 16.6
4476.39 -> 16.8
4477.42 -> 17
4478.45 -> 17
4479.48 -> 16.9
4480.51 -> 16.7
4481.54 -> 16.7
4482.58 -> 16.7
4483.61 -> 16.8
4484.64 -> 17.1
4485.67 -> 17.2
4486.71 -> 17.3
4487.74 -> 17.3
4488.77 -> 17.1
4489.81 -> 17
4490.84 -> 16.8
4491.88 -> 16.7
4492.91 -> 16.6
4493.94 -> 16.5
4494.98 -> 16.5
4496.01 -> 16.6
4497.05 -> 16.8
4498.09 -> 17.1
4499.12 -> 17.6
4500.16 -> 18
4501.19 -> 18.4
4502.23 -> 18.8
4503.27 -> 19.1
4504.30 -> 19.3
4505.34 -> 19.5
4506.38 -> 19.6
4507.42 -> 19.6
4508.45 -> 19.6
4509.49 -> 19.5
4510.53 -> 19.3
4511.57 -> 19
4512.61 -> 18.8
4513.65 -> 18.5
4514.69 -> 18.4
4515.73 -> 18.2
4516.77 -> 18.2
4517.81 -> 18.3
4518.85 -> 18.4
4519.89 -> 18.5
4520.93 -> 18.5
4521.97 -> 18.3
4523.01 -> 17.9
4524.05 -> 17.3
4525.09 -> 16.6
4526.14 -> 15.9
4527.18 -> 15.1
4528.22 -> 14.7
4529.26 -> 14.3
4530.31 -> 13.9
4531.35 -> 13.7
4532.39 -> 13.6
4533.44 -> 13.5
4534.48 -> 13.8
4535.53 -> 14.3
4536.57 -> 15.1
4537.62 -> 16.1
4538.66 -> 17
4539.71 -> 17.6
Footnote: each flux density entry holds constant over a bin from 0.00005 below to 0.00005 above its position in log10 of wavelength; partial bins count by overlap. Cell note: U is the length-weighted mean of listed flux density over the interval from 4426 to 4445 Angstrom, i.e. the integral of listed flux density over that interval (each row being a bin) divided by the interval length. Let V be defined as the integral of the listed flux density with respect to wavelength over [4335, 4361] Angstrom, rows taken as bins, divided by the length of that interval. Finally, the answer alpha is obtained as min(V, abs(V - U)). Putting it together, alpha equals 1.0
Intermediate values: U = 13.6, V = 12.6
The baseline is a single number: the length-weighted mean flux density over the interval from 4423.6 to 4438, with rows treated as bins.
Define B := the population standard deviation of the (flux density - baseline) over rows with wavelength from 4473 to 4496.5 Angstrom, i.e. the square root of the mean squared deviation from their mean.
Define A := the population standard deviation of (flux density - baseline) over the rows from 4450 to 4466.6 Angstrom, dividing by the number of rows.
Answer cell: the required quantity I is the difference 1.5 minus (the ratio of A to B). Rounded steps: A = 1.37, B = 0.3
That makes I -3.0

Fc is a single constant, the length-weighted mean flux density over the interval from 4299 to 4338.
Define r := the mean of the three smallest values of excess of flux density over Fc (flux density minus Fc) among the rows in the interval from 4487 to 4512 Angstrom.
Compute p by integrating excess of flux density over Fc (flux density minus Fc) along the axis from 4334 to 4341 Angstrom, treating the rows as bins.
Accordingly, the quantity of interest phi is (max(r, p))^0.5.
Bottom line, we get 3.4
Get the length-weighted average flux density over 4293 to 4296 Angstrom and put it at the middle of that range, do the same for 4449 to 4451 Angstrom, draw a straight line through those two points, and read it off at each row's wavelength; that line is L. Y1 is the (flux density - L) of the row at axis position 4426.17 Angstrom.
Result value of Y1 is -1.0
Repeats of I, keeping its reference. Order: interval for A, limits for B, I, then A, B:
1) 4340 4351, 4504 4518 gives 0.5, 0.54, 0.5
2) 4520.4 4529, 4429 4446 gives 0.1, 1.36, 1.0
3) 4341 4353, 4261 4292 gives 0.9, 0.50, 0.9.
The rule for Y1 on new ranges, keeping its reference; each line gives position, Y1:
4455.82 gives -4.2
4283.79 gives 1.4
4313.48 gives 1.7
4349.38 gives 2.4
